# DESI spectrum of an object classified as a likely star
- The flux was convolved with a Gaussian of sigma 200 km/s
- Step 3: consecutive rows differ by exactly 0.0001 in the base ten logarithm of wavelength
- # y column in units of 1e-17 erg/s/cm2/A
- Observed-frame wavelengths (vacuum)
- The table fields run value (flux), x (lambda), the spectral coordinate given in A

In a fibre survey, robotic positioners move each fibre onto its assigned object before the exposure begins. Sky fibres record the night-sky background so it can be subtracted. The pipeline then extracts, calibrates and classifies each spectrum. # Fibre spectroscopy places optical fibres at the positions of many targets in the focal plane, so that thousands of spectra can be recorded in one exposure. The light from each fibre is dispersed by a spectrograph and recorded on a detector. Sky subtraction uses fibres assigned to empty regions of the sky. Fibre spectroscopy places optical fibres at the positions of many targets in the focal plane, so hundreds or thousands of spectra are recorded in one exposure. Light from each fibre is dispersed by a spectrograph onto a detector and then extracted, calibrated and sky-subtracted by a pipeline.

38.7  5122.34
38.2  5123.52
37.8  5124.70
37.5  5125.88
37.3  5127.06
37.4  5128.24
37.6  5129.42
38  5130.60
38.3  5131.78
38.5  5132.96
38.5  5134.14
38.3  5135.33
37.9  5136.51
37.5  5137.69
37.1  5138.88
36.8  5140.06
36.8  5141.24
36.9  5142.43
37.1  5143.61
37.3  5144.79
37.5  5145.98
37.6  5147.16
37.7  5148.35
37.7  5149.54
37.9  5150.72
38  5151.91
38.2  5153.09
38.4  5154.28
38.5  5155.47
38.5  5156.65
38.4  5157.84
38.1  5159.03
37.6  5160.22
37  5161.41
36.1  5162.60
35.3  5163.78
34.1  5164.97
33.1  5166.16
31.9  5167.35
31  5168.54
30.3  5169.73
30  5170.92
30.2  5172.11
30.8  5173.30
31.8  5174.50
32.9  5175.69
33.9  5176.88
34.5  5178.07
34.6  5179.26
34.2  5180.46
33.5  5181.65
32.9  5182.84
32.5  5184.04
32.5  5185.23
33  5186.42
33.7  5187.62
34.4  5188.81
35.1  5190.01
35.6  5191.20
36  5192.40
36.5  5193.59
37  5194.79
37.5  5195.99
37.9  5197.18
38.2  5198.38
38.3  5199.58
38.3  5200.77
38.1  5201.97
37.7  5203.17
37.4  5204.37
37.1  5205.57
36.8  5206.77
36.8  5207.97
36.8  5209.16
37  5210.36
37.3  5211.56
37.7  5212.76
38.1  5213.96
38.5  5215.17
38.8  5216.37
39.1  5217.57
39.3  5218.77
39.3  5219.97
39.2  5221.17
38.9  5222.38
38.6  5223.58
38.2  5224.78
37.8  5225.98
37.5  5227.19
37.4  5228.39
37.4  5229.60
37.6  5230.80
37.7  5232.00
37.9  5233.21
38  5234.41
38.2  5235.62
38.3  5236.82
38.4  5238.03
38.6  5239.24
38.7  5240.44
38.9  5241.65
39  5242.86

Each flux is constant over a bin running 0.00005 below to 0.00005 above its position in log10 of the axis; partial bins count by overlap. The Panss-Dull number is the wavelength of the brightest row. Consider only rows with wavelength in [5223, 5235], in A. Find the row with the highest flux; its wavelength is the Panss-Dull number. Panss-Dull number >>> 5223.58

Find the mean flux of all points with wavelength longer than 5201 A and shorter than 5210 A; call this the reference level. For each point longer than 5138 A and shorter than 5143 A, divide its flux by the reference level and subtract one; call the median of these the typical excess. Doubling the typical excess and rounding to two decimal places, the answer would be -0.02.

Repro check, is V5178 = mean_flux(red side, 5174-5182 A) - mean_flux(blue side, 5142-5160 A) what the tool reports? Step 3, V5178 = -4.2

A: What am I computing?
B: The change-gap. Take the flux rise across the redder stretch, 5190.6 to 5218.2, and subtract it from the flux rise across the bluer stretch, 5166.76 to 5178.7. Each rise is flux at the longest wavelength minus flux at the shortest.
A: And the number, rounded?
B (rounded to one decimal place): -0.9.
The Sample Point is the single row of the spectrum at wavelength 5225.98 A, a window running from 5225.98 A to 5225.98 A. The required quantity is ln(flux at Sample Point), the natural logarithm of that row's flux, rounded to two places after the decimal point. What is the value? 3.63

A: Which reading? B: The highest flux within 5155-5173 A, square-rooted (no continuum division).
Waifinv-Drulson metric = 6.205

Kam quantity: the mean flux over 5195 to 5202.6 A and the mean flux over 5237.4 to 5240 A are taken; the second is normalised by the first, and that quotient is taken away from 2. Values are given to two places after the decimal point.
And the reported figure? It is 0.99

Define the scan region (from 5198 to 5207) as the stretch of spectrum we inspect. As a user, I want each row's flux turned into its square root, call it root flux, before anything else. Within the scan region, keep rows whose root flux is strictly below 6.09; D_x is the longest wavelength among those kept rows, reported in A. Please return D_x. 5206.77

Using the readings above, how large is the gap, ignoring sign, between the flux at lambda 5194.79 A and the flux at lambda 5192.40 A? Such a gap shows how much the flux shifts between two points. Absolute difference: 1.0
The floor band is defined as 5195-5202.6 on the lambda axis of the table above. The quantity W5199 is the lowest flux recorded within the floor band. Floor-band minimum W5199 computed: 37.5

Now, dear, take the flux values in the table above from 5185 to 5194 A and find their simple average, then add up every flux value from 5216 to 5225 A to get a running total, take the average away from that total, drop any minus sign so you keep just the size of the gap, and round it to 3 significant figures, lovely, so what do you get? 277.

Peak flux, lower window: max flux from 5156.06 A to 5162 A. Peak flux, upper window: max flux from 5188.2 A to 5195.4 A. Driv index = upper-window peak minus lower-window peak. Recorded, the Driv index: -1.5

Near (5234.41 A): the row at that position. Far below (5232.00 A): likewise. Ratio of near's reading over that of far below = 1.01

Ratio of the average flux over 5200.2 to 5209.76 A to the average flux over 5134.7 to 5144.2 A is 1.00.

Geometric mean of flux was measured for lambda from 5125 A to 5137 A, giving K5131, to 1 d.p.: 37.9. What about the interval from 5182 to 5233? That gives 37.0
